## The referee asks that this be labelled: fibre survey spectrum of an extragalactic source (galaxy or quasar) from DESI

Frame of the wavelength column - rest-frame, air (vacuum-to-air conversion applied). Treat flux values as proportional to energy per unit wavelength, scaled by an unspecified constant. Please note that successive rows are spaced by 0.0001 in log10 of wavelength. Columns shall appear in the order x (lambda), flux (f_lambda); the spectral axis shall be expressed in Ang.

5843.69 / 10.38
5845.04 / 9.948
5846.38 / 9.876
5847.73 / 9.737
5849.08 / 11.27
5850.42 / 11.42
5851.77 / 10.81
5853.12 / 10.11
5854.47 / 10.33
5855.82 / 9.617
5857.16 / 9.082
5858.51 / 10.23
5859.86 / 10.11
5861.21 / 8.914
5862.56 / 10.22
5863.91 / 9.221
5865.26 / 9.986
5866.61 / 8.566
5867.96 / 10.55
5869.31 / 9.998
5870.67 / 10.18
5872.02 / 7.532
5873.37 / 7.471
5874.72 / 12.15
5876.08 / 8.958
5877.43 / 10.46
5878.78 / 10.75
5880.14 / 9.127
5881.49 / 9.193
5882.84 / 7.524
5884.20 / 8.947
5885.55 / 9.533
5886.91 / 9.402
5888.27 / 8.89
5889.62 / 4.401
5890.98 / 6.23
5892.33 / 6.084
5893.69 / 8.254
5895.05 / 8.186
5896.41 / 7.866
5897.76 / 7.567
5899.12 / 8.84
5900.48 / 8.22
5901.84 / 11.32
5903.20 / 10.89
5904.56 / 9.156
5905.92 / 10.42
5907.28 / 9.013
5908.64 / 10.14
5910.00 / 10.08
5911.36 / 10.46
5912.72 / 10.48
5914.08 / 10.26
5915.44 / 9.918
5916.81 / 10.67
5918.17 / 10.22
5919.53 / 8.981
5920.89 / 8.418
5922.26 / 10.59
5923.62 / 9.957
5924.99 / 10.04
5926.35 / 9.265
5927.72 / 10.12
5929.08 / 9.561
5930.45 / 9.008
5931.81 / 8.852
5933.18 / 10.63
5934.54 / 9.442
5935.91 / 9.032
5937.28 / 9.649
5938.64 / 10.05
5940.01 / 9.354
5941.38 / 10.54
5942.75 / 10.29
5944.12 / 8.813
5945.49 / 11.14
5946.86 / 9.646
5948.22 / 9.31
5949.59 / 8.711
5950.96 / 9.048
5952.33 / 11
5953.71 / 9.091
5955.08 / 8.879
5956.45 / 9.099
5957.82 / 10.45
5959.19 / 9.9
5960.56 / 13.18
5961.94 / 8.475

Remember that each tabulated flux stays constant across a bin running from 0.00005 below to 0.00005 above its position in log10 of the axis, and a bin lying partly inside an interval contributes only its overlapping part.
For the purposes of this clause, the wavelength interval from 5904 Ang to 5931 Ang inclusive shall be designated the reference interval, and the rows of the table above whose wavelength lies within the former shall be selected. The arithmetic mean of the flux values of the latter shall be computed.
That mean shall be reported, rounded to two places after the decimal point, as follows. 9.84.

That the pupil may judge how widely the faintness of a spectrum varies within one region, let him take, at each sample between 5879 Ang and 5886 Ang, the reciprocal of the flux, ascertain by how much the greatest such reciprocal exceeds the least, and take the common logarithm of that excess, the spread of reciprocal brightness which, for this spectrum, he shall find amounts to -1.6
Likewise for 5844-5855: -1.8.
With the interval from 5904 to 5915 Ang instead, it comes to -1.8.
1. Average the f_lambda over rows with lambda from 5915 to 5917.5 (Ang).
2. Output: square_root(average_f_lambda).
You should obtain 3.21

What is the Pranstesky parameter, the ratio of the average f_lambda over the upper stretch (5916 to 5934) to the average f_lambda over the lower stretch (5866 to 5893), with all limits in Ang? 1.10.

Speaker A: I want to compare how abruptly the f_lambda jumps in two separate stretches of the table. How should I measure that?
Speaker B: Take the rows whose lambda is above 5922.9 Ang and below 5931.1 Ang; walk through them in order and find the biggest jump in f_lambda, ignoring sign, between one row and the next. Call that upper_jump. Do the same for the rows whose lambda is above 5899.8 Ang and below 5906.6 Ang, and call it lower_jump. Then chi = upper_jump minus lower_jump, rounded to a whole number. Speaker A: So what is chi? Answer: -2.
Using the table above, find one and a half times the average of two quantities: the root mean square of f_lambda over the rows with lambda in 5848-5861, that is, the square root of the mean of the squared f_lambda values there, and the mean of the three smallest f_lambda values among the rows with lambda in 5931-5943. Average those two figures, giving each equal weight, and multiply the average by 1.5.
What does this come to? 14.6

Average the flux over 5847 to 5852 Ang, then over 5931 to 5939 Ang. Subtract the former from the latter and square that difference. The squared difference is 1.4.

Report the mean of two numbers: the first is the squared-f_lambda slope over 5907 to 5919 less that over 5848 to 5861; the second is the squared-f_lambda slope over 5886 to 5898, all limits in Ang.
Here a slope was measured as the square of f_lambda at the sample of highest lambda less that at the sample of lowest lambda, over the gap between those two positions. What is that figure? 0.8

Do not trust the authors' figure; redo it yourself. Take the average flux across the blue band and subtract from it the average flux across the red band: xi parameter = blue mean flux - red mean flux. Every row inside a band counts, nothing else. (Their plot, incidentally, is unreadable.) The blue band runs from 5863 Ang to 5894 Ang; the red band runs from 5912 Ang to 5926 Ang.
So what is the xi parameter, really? -1.1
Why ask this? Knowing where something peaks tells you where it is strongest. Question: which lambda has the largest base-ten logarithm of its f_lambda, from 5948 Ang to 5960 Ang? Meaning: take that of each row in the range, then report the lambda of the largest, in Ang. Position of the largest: 5952.33 Ang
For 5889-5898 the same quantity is 5893.69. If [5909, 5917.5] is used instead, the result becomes 5916.81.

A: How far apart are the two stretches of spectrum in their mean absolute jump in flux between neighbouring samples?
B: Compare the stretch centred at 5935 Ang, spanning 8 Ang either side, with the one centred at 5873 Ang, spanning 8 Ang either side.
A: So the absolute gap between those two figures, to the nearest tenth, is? 0.9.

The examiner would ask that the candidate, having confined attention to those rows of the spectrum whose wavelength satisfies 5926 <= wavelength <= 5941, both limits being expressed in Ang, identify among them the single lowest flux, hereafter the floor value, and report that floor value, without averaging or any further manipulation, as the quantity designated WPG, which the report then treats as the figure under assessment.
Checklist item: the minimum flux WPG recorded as 8.852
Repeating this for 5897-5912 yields 7.567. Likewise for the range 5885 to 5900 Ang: 4.401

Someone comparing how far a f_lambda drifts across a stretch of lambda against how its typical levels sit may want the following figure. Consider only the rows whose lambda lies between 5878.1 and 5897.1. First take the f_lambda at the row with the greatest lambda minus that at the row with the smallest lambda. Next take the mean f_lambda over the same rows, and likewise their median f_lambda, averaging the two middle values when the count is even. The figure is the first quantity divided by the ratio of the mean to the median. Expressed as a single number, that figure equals -3.0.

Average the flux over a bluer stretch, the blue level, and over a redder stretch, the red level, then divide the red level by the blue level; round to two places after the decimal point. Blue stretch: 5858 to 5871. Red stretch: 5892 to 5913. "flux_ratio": 0.94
